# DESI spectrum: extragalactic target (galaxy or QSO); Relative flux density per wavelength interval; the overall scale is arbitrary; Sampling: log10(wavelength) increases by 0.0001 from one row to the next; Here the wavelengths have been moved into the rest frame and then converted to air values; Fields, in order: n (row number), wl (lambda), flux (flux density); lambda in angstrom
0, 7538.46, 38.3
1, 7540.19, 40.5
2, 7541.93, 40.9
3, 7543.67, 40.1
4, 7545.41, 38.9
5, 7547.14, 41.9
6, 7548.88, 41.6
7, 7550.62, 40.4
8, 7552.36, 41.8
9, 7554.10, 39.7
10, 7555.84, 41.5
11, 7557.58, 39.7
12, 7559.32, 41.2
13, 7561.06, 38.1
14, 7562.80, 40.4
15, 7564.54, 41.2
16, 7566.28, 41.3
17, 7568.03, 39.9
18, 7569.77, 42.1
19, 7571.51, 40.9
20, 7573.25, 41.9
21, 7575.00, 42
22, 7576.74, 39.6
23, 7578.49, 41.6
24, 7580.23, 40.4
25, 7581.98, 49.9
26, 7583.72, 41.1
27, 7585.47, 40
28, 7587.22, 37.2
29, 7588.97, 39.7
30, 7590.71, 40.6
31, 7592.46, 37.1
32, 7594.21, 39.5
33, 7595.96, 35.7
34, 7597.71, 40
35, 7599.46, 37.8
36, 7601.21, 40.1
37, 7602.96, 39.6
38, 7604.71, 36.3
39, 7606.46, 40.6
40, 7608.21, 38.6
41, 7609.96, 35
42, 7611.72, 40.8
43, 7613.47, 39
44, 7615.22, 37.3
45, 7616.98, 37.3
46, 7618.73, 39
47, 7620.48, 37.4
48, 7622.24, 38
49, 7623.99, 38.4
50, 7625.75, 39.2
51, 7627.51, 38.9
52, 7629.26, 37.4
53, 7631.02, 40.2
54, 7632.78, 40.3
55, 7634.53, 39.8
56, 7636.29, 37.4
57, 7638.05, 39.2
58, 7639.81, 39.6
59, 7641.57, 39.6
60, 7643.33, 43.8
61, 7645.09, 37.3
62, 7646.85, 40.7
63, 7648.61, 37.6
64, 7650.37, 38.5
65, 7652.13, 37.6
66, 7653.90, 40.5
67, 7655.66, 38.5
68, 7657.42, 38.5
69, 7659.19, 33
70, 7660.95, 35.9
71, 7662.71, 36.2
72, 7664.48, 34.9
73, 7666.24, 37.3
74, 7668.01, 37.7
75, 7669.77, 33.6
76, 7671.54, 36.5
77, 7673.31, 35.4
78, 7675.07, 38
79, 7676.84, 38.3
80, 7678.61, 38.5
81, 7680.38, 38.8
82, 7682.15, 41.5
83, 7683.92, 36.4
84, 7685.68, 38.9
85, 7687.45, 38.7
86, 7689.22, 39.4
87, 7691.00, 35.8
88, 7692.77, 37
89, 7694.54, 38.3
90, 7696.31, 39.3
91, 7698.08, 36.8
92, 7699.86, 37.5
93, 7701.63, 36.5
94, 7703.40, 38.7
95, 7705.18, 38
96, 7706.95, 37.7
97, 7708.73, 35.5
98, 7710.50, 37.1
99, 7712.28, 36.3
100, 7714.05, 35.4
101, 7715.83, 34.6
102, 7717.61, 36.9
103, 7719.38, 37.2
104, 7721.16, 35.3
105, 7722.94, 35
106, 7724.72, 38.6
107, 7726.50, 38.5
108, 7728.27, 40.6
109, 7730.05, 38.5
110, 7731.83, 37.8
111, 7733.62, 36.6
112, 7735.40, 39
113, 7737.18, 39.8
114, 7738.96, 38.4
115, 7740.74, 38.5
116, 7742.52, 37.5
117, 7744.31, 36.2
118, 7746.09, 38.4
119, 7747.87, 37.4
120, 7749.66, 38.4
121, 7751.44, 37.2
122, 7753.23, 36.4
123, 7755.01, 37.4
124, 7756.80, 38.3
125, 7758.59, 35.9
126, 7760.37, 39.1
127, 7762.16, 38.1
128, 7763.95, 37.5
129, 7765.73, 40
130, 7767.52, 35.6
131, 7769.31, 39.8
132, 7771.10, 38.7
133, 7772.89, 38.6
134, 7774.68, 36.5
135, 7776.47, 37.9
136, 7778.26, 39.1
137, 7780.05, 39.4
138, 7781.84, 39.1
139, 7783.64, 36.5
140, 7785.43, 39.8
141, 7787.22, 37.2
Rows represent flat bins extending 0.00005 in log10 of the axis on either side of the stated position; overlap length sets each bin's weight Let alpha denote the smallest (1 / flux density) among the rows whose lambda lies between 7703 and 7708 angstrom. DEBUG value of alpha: 0.0258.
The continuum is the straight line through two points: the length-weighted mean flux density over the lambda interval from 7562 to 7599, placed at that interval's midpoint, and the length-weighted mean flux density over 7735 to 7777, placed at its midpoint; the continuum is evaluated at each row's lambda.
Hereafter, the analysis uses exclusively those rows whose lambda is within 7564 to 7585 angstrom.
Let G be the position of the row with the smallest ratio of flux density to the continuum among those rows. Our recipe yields 7576.74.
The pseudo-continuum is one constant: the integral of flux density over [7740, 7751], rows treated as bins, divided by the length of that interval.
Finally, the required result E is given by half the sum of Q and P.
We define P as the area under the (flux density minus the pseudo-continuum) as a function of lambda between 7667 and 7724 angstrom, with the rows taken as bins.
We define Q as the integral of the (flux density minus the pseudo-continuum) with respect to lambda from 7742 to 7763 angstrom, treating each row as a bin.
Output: -16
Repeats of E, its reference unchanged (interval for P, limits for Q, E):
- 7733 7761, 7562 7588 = 48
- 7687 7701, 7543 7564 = 30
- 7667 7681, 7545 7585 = 65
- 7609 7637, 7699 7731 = 1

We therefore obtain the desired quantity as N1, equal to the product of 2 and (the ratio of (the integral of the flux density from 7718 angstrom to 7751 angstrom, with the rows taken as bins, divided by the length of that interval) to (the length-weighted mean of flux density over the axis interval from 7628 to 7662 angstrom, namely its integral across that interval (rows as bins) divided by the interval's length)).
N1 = 1.96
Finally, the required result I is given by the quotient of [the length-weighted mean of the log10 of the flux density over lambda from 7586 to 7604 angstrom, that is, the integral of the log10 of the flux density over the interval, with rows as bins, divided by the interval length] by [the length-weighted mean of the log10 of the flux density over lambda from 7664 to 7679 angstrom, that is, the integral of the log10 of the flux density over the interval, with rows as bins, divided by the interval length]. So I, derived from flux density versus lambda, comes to 1.015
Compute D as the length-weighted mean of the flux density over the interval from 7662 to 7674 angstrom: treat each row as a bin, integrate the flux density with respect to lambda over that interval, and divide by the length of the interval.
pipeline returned 35.9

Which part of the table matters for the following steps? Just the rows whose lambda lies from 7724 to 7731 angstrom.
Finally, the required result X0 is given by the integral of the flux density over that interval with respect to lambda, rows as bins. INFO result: 274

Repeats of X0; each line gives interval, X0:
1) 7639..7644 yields 204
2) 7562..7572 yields 410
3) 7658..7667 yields 320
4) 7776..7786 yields 386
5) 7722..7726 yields 148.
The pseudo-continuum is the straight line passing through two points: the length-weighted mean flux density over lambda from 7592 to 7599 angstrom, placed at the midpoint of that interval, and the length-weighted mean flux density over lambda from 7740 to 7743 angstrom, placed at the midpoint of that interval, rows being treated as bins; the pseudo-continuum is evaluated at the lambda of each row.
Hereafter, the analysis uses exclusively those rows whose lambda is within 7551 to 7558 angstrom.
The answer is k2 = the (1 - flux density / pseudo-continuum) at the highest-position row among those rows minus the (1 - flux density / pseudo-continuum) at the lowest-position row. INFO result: 0.06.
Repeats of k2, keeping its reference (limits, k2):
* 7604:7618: -0.03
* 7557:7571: -0.06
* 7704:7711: 0.02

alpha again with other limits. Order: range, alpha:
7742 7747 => 0.0260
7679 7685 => 0.0241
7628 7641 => 0.0248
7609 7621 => 0.0245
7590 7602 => 0.0246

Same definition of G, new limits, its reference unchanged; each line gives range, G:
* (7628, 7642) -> 7629.26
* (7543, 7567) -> 7561.06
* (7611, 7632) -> 7615.22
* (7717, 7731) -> 7722.94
